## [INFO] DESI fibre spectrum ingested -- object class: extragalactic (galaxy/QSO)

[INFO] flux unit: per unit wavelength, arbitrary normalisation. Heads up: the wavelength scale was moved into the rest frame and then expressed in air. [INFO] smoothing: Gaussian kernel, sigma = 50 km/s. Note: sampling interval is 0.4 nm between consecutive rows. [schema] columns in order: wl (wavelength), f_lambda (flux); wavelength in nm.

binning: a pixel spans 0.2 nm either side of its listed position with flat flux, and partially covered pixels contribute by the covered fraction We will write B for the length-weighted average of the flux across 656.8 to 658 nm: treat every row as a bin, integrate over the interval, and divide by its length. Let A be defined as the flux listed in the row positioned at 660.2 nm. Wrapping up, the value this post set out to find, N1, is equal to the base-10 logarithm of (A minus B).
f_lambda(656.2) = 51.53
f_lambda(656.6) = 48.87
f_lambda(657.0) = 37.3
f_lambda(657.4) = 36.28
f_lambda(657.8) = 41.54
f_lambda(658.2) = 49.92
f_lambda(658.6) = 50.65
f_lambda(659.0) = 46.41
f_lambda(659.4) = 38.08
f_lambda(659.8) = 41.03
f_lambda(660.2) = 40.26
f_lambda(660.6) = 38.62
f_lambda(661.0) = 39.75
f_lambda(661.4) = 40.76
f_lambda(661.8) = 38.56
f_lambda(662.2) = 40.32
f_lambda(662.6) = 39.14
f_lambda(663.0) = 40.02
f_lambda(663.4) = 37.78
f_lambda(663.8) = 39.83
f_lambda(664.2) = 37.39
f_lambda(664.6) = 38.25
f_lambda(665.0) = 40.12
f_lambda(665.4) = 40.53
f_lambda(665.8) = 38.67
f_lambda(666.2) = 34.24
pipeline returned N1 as 0.28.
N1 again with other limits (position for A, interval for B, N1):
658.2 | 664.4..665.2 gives 1.03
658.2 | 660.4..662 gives 1.02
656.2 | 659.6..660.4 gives 1.04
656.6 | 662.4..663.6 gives 1.00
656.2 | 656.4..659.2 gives 0.85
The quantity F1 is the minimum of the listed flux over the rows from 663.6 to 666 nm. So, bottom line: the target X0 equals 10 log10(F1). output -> 15.73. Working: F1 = 37.39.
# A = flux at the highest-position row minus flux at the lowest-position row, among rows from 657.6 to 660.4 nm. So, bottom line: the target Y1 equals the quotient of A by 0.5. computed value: -3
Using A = -1.3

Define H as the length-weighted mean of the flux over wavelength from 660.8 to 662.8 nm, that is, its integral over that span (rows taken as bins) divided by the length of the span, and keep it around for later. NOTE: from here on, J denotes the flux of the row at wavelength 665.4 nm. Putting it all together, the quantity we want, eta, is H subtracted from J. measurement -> 0.8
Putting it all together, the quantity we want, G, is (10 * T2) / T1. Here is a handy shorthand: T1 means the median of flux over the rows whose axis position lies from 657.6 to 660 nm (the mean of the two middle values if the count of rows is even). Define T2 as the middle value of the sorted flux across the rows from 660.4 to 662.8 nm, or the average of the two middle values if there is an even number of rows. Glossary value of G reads 9.0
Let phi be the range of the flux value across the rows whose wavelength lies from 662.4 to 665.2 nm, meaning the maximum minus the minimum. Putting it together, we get 3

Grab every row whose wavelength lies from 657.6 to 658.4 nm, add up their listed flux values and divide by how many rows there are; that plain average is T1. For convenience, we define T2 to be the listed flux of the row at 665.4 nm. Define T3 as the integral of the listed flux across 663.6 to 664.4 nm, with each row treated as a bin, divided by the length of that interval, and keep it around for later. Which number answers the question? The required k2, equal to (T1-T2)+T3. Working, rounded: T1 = 45.7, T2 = 40.53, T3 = 38.6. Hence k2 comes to 43.8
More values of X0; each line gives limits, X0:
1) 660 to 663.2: 15.86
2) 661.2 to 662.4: 15.86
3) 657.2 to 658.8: 15.60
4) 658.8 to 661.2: 15.81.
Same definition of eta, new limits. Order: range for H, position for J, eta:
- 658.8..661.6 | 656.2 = 10.8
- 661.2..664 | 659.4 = -1.4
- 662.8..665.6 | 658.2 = 10.8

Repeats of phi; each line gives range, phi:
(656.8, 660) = 14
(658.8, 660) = 8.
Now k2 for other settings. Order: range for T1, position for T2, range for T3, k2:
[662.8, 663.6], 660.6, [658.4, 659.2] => 48.8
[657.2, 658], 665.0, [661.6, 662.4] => 38.2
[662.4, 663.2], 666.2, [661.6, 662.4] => 44.8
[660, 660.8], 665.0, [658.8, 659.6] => 41.6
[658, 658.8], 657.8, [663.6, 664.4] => 47.4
